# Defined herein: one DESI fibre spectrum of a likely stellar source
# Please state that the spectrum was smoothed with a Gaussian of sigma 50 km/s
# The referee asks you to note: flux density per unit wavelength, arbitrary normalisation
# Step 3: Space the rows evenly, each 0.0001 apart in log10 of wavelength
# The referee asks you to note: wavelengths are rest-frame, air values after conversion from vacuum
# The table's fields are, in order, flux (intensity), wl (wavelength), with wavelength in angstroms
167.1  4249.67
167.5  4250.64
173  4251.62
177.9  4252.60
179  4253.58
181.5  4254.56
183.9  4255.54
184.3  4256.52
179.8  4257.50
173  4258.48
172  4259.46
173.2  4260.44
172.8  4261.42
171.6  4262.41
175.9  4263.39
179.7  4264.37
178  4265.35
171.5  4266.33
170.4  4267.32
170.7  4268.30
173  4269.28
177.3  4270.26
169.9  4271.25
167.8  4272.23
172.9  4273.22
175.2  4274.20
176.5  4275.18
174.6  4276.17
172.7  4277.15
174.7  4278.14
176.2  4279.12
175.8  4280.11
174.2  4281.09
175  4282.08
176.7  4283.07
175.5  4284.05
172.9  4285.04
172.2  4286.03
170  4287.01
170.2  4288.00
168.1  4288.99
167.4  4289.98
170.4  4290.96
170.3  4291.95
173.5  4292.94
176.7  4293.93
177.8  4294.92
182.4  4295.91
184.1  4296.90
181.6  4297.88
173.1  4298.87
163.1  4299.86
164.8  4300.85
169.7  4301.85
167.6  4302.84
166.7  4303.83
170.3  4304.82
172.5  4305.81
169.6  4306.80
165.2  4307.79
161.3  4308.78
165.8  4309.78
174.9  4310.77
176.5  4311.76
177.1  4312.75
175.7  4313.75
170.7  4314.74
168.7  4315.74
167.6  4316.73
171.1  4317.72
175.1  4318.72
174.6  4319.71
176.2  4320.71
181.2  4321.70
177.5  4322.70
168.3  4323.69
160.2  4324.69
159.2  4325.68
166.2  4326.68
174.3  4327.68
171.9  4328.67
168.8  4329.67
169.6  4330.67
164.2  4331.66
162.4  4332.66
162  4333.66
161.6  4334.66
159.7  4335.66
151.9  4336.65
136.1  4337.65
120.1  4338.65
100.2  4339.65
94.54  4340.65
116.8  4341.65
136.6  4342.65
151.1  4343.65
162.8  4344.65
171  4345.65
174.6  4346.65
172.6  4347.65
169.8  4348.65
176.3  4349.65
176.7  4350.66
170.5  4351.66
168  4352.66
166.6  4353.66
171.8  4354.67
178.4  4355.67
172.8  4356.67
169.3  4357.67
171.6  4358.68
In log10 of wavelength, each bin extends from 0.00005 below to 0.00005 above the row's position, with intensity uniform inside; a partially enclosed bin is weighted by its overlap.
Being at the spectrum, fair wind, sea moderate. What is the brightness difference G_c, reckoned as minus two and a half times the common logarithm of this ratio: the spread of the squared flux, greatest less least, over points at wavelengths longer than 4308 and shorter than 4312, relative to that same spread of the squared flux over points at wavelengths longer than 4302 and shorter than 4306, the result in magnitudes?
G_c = -1.0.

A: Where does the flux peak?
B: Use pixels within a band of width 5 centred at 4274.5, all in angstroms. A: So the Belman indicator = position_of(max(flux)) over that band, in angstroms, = 4275.18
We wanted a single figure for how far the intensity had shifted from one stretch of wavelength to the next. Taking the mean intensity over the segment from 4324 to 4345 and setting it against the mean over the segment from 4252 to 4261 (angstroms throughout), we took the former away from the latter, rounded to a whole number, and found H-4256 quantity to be 28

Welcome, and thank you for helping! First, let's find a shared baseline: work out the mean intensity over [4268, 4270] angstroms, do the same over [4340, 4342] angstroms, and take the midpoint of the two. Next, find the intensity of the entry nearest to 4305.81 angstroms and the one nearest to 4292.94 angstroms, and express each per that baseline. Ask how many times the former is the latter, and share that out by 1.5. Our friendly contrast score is 0.663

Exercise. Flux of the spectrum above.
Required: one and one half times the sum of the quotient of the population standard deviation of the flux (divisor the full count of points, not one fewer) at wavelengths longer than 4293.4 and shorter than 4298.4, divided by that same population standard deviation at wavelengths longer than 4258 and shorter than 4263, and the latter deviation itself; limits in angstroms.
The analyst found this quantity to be 7.8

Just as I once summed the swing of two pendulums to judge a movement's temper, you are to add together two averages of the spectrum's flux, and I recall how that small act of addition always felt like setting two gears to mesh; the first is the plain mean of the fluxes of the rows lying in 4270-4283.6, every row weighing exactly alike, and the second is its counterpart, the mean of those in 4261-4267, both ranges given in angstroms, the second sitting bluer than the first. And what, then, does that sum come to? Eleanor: 349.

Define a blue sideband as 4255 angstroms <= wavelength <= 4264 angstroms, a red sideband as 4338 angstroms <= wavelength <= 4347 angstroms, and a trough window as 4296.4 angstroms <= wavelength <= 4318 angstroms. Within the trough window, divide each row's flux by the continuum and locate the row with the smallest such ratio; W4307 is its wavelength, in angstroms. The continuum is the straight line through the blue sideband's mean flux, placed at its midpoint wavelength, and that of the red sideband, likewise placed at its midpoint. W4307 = 4299.86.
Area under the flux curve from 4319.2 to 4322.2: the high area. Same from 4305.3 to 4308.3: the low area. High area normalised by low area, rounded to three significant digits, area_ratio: 1.05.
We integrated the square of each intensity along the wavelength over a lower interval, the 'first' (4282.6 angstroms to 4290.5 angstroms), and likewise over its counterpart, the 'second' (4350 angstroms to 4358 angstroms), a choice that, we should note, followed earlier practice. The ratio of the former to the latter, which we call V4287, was 0.98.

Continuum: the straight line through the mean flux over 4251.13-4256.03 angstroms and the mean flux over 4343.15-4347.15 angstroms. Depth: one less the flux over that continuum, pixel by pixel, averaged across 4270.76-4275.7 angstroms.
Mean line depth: 0.020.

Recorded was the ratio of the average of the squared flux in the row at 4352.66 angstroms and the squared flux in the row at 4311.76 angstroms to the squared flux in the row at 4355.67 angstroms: 0.93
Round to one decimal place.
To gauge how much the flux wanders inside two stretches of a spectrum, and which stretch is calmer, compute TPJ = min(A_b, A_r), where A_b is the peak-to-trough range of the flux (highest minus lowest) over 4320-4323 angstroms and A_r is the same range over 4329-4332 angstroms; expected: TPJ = 5.0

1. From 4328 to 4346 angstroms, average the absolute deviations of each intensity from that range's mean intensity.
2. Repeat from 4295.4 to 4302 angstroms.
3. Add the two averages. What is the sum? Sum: 28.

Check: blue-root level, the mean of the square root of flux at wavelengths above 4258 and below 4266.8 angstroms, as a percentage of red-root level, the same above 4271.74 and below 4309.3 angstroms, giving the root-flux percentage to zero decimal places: 101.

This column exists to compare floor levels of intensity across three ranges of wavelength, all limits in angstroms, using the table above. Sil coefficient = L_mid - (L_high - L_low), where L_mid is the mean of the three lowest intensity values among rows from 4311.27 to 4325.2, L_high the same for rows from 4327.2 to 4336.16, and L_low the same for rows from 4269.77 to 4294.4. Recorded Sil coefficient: 172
